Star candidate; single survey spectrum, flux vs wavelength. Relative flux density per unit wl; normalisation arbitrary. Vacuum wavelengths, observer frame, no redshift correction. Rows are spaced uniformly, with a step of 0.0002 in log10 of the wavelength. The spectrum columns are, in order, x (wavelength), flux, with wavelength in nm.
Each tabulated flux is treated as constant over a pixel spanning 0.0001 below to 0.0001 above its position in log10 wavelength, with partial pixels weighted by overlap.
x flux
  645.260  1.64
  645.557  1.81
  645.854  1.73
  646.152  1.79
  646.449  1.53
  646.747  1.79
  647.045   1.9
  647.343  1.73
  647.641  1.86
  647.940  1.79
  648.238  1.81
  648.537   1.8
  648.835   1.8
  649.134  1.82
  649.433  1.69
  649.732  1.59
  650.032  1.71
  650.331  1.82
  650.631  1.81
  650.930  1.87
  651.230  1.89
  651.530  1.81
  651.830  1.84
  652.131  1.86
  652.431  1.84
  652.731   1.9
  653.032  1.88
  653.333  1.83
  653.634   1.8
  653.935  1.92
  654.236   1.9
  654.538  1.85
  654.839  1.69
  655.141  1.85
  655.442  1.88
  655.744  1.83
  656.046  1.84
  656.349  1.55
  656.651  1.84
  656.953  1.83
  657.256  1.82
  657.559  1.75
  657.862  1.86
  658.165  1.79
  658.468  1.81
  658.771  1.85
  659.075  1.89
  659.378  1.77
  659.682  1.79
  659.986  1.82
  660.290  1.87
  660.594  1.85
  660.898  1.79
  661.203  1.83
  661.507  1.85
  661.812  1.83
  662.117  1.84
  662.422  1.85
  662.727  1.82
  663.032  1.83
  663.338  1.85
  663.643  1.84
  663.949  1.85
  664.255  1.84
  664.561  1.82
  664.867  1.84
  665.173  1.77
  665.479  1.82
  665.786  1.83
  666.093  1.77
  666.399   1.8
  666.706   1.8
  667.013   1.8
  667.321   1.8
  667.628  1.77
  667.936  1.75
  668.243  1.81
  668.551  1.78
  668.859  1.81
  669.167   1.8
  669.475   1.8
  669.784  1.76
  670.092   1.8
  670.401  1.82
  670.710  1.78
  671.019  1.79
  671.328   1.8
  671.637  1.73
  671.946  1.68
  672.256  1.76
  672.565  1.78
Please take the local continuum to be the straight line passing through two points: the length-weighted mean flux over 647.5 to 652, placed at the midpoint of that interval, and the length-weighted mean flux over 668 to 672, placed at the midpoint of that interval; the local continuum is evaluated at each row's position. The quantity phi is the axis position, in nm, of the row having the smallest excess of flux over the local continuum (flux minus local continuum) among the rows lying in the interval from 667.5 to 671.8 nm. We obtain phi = 671.637 nm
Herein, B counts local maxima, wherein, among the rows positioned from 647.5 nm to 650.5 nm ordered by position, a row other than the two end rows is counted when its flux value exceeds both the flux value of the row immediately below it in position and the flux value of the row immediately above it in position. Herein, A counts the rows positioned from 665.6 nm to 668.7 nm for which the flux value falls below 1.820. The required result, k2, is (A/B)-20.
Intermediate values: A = 9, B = 2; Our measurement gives -15.5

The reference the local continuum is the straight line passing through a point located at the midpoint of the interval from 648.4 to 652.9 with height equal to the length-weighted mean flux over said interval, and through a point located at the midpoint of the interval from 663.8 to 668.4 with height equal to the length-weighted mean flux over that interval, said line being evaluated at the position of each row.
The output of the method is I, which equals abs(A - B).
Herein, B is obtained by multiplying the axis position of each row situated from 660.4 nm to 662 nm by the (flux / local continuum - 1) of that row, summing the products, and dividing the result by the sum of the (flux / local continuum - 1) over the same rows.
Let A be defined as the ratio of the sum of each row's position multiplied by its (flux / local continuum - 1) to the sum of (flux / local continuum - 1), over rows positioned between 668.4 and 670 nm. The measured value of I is 8.13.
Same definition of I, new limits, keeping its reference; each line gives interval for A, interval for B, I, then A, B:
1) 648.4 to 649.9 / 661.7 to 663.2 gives 12.75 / 649.63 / 662.38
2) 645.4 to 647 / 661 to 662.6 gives 15.52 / 646.35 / 661.86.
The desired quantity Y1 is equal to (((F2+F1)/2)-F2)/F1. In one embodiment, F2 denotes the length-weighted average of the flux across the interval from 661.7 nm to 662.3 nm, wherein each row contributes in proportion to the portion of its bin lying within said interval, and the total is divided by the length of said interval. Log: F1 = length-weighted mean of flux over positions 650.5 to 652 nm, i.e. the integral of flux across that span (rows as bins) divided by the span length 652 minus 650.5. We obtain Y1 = 0.002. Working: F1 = 1.84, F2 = 1.84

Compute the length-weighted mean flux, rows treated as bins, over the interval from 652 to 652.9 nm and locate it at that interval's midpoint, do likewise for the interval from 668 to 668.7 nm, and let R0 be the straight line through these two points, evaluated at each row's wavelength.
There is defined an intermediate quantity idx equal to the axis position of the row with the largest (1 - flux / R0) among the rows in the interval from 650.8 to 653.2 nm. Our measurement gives 651.530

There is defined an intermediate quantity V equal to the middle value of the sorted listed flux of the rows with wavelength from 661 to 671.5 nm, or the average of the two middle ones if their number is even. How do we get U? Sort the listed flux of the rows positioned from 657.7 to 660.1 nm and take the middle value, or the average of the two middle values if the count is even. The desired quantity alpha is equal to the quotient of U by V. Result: 1.00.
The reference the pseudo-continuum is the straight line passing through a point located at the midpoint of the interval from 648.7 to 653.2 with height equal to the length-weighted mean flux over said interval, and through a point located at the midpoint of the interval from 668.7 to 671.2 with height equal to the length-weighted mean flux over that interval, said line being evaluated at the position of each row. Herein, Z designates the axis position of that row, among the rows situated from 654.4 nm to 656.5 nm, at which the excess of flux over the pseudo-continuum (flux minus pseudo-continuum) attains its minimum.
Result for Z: 656.349 nm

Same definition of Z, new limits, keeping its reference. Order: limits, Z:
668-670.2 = 669.784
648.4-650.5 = 649.732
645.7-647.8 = 646.449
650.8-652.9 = 651.530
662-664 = 662.727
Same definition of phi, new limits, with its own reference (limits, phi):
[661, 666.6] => 665.173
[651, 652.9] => 651.530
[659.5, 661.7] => 659.682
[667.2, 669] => 667.936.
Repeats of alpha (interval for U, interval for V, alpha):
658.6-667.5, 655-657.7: 1.00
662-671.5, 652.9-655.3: 0.97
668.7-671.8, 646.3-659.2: 0.98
